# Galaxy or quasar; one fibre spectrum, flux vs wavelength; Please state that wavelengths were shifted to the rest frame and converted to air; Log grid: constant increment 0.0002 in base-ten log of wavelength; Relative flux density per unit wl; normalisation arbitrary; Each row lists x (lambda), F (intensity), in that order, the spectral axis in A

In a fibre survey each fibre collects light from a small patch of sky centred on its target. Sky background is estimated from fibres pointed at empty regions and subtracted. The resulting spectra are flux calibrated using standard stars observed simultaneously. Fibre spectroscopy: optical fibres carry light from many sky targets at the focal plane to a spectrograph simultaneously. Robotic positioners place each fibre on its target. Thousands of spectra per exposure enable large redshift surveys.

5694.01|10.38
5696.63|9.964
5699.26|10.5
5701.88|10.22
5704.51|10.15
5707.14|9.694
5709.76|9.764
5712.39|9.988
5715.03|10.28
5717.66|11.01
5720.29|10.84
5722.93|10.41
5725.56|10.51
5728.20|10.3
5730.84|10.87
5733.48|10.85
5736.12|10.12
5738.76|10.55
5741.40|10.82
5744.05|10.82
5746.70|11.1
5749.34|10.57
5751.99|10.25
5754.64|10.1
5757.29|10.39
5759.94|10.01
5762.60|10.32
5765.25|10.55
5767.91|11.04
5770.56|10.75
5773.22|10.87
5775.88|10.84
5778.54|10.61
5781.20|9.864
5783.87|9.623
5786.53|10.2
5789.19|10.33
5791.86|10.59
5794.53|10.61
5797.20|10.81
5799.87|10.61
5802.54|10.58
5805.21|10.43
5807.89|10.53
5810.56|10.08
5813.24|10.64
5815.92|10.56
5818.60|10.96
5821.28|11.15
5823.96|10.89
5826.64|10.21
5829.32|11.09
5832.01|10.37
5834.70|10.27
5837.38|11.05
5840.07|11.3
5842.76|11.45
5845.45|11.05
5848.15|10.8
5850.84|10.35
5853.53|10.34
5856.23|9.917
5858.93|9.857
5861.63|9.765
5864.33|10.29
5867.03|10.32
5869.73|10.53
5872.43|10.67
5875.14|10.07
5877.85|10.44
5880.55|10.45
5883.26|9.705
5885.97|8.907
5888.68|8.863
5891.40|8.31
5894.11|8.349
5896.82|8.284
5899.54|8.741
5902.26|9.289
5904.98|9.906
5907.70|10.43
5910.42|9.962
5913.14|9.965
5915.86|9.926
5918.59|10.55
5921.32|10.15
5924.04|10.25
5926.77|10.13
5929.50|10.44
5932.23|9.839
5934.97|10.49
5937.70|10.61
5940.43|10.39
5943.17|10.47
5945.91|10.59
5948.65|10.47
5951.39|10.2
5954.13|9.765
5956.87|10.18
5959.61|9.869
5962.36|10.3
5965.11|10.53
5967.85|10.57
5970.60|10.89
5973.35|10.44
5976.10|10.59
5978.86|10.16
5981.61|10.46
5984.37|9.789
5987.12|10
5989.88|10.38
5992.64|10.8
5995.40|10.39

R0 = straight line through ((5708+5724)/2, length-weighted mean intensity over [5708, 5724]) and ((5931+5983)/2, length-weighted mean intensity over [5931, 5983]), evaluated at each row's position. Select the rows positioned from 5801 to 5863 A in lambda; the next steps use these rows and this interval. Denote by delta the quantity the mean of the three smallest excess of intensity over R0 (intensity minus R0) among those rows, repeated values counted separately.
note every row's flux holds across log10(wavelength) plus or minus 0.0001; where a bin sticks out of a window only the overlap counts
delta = -0.51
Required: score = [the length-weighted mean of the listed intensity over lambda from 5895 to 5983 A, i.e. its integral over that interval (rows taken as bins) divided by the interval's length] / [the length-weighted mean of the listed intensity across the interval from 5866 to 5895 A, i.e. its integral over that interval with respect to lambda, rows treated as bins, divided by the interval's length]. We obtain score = 1.04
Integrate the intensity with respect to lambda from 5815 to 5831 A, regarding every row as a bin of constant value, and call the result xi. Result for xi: 173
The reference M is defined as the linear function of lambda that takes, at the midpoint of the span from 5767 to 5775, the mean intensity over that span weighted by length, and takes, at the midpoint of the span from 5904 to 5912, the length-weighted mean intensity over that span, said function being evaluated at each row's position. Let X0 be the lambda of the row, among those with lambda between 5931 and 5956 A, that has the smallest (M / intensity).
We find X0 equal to 5945.91 A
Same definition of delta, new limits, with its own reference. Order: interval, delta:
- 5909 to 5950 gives -0.45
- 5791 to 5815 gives -0.01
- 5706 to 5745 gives -0.55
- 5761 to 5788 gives -0.47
